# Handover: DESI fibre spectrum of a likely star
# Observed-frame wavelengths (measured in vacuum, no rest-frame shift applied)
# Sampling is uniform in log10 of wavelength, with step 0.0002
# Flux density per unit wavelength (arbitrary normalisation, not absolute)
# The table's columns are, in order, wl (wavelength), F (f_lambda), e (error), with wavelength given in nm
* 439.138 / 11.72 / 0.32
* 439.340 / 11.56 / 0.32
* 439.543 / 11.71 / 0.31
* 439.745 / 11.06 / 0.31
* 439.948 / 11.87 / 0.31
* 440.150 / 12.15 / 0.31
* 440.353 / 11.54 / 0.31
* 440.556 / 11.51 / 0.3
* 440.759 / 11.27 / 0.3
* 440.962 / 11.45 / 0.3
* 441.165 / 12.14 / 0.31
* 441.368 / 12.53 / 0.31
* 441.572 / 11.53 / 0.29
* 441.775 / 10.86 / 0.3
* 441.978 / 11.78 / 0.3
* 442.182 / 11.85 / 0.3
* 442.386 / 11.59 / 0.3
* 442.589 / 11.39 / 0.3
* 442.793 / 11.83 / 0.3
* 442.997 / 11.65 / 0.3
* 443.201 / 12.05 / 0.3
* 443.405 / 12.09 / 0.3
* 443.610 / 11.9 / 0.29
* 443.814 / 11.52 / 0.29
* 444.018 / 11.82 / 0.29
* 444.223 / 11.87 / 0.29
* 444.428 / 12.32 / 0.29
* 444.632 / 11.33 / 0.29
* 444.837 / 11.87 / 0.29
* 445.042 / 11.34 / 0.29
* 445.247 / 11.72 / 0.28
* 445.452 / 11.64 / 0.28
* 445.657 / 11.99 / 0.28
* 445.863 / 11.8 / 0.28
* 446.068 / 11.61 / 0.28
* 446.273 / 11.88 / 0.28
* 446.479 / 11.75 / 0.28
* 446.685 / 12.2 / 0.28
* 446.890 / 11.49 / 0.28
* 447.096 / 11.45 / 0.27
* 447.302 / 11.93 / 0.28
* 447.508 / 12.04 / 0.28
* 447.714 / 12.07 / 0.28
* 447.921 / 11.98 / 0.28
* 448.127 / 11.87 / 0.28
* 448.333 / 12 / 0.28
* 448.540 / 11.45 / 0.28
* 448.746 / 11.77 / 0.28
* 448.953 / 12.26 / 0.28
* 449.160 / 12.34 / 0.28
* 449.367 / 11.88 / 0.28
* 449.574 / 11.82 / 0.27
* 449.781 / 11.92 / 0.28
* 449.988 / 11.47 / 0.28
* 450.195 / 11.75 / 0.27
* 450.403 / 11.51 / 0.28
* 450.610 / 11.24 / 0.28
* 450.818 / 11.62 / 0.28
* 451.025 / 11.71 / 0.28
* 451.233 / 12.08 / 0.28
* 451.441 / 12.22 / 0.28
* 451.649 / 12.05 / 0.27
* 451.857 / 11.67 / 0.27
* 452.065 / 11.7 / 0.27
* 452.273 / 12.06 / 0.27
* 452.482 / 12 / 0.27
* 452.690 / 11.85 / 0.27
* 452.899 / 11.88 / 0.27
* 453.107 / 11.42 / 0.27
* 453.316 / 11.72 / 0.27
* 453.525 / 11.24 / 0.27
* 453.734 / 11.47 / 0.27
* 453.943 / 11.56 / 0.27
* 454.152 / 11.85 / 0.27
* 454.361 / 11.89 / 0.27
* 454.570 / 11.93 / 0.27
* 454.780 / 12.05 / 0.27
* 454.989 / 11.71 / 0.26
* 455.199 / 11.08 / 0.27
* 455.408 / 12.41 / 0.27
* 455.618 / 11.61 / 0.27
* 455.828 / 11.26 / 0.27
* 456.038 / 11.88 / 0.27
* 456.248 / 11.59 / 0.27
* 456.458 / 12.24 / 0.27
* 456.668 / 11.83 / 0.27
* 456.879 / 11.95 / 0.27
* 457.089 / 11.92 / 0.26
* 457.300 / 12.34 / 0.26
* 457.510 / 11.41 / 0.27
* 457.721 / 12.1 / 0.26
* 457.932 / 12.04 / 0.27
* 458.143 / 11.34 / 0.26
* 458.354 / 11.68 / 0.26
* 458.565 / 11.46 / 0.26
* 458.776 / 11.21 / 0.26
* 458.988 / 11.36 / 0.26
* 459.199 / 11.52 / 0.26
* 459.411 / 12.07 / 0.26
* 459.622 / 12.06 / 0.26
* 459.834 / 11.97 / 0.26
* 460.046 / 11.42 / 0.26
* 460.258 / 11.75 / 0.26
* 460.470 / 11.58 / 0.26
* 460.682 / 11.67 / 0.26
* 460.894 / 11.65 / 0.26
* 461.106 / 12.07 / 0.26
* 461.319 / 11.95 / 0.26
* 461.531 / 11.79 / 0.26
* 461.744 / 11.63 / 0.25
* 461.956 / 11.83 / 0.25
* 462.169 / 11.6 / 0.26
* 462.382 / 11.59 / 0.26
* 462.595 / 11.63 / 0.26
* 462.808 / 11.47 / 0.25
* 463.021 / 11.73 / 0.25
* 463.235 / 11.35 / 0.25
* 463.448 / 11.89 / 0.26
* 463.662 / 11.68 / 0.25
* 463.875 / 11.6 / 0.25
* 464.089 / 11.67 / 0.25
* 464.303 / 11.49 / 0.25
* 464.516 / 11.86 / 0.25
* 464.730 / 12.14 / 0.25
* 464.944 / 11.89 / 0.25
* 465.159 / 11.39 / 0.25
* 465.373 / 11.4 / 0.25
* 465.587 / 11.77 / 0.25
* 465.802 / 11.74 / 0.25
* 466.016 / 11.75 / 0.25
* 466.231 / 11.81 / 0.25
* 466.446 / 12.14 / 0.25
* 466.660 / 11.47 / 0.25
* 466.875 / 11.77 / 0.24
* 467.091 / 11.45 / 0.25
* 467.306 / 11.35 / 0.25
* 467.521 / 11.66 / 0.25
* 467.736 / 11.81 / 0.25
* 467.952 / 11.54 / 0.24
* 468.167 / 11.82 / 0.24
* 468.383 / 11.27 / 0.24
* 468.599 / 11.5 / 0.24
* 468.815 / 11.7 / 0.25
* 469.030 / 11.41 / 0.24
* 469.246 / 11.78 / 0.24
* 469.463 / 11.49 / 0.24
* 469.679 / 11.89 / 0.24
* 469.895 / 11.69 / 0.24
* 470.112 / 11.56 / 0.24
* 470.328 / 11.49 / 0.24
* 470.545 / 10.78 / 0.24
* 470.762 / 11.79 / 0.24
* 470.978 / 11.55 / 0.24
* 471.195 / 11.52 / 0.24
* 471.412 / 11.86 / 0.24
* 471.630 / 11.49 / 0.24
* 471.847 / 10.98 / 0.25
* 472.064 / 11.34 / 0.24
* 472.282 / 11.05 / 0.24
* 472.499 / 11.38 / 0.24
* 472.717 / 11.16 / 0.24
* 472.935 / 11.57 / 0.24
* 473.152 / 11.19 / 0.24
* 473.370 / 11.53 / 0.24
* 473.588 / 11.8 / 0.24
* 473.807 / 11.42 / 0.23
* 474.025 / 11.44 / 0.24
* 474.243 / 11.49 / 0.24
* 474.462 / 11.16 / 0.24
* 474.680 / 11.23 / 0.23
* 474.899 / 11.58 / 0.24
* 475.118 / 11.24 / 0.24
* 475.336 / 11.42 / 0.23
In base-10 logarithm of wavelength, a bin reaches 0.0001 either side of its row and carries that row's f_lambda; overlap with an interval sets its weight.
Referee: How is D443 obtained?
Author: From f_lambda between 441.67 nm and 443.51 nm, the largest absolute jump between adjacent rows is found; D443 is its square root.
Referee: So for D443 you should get 1.0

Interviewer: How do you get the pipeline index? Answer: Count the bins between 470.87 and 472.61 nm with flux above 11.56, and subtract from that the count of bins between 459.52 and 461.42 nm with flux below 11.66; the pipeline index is -2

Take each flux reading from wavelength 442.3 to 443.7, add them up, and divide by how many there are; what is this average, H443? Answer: 11.8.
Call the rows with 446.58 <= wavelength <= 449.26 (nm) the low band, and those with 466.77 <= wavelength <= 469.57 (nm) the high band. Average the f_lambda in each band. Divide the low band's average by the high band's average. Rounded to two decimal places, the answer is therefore 1.03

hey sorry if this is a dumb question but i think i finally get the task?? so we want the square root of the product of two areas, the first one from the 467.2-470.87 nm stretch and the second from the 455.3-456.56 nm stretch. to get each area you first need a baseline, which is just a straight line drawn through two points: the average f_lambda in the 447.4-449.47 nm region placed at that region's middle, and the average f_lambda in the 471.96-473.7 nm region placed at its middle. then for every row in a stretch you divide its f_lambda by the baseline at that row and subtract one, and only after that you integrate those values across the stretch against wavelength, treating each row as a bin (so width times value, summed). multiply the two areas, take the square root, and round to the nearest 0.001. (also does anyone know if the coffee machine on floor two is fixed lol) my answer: 0.012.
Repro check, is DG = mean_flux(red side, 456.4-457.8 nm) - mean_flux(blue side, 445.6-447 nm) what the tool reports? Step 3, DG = 0.15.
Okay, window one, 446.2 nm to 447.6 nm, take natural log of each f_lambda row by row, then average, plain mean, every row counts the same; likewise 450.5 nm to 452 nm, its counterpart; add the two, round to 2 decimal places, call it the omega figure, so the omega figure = 4.94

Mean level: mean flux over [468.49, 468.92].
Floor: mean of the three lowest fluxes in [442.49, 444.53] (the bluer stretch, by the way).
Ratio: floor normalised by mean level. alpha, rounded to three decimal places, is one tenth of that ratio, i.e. 0.099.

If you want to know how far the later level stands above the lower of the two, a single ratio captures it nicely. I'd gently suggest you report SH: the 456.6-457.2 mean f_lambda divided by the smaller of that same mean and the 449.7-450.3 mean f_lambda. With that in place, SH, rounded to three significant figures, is 1.02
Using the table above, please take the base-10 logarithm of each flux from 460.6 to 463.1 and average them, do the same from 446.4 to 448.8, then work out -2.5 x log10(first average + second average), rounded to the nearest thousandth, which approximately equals -0.827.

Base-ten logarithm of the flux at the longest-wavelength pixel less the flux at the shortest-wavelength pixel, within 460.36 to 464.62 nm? -0.55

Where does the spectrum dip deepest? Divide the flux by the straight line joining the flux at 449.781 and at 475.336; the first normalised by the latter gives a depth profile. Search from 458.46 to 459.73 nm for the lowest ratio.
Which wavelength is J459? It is 458.776 nm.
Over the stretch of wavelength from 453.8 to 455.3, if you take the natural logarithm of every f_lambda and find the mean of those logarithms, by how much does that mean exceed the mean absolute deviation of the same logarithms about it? 2.44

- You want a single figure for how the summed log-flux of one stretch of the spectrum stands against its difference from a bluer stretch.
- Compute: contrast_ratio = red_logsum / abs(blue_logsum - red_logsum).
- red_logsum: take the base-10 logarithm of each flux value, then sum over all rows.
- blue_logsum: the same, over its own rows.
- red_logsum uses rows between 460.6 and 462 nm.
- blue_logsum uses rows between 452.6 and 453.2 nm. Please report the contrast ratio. 1.7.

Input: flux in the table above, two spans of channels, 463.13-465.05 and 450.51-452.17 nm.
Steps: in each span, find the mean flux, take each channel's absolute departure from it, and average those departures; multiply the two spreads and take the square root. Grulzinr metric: 0.218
